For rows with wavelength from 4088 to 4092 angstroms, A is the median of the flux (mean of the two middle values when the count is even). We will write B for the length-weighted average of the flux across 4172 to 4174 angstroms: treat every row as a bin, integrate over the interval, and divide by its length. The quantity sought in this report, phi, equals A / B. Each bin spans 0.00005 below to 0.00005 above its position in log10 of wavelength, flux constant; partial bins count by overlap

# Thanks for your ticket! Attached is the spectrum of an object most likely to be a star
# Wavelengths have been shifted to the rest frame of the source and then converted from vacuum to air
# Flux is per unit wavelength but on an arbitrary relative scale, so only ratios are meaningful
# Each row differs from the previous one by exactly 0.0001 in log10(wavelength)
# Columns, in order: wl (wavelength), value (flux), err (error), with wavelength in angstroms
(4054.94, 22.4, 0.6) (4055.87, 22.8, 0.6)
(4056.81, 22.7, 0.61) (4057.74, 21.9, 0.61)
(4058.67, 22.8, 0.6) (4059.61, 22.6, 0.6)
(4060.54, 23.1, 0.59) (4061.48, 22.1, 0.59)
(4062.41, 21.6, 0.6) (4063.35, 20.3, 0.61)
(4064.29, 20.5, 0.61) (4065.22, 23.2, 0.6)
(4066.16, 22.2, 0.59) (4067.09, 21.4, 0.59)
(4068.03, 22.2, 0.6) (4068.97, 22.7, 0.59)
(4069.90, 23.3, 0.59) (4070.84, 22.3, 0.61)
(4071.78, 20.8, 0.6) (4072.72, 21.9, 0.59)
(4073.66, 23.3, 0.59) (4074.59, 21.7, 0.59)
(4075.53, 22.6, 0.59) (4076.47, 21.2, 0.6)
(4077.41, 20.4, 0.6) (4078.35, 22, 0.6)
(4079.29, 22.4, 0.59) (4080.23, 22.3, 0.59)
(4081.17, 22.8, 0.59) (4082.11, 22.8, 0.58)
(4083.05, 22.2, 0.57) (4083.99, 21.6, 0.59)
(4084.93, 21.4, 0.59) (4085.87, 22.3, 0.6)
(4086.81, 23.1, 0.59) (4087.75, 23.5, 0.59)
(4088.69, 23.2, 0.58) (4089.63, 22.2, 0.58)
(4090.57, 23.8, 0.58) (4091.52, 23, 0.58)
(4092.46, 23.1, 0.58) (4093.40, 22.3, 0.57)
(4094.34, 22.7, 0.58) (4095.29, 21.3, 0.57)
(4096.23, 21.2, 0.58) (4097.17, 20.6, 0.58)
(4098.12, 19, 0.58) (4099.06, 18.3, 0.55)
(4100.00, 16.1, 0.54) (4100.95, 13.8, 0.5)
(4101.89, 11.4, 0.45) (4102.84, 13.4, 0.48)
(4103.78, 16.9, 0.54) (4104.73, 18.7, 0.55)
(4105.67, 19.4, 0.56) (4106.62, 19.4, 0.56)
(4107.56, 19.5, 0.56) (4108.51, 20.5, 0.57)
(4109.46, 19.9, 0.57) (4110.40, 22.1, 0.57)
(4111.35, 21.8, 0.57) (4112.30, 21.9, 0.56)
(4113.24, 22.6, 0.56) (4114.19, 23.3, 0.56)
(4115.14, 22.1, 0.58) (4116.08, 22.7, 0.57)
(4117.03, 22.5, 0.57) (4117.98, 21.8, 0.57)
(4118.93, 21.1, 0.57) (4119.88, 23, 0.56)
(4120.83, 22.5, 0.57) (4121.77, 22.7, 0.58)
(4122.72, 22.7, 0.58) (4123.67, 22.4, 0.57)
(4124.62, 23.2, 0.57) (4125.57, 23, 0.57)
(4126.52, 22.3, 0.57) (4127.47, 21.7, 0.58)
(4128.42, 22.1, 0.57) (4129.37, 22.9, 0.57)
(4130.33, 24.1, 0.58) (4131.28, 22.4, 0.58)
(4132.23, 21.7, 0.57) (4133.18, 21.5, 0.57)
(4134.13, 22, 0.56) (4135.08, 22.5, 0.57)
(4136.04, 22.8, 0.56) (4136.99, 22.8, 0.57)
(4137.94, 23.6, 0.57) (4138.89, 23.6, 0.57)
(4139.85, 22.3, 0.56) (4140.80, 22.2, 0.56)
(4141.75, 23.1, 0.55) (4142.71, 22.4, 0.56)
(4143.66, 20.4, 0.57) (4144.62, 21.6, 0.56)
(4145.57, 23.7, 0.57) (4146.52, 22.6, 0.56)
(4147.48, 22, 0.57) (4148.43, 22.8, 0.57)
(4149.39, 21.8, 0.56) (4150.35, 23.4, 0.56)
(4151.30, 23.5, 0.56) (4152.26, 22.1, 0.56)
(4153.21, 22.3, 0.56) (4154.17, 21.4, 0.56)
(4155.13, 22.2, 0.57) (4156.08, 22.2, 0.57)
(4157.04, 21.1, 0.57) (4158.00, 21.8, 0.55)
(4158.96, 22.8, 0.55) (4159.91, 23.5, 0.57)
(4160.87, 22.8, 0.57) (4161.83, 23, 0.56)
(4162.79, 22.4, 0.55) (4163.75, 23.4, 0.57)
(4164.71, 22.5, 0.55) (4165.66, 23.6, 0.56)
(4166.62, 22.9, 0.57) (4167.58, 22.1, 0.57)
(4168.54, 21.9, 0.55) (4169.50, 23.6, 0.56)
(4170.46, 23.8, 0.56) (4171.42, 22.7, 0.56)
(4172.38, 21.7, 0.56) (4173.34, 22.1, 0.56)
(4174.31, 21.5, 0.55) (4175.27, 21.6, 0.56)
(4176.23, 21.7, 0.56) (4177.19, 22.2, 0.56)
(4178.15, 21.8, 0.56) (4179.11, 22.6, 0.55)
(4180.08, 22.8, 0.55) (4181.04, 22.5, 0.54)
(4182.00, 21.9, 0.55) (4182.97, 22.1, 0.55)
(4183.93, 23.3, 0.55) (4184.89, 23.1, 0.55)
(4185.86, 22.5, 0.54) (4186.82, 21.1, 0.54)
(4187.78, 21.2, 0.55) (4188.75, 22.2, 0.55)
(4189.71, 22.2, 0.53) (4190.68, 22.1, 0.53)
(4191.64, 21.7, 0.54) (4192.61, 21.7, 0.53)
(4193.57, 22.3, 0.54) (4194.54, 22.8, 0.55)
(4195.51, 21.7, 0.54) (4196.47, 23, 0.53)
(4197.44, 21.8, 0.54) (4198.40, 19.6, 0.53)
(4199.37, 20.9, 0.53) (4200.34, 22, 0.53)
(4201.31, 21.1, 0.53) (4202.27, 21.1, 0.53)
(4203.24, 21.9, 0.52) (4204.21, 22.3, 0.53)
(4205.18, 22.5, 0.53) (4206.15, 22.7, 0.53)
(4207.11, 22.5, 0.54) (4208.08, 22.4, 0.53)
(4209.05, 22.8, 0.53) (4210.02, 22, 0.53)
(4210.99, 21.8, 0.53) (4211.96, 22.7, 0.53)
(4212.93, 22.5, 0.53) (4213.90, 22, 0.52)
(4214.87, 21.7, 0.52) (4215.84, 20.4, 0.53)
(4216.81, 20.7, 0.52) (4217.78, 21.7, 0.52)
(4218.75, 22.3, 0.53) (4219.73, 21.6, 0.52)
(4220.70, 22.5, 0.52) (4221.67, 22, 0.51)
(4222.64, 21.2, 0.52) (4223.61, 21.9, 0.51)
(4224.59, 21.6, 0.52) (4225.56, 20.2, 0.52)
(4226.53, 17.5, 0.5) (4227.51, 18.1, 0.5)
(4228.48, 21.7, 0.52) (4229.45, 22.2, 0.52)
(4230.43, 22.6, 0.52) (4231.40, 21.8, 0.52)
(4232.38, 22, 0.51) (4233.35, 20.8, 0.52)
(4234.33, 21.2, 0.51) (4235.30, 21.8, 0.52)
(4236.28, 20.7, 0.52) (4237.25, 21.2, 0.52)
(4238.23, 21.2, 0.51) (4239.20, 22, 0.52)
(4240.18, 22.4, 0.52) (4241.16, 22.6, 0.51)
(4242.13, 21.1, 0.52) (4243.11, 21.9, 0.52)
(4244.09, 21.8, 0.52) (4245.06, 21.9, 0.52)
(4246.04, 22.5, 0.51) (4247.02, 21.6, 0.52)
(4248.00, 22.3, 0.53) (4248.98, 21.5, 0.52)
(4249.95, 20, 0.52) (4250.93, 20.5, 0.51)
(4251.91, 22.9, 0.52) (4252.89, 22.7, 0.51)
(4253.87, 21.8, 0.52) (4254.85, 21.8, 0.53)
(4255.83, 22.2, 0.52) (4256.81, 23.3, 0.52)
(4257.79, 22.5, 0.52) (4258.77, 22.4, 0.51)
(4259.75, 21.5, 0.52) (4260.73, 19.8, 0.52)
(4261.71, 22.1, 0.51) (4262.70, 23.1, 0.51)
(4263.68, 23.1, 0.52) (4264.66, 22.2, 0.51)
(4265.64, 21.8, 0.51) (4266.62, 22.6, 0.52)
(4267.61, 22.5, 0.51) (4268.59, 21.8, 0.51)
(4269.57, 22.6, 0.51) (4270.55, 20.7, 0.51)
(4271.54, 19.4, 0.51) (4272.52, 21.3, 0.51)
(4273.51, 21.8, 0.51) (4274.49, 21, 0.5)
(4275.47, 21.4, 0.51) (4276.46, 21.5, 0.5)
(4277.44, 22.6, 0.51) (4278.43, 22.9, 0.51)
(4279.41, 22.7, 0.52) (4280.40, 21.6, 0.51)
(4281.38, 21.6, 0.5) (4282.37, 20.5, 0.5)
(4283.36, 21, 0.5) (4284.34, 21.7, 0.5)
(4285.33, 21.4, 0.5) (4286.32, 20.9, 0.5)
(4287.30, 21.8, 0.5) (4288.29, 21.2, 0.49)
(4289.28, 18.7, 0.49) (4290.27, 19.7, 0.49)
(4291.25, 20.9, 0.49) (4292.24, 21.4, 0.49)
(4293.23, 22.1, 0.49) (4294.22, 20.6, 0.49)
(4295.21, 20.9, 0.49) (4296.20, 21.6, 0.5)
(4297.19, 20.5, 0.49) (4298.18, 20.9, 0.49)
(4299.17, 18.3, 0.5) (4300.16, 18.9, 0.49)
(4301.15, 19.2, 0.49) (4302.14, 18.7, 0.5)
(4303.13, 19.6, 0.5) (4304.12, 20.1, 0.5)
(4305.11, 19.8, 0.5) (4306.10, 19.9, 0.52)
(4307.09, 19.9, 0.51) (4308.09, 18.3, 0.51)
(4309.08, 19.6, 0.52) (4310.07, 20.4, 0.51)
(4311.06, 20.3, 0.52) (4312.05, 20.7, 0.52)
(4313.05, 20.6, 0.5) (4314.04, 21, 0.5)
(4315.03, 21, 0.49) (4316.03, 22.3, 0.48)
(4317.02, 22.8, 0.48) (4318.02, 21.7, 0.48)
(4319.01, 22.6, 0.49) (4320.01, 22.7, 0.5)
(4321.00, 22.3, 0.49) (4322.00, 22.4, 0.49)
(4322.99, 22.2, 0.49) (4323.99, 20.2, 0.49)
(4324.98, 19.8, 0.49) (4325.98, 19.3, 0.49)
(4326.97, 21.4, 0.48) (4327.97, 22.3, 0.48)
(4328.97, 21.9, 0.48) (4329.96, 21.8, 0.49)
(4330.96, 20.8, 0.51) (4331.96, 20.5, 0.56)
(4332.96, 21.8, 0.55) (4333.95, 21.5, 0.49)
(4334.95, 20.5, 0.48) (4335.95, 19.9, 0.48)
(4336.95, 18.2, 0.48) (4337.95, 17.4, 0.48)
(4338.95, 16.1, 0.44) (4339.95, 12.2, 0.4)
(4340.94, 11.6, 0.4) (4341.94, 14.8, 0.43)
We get 1.06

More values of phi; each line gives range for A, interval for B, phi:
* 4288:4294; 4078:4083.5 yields 0.94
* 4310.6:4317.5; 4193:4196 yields 0.94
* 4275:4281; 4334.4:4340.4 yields 1.27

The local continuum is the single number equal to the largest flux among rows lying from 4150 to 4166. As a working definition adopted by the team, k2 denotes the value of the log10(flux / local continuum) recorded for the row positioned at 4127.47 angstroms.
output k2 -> -0.036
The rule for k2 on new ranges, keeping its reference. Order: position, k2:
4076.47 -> -0.047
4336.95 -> -0.113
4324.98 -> -0.076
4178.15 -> -0.034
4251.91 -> -0.013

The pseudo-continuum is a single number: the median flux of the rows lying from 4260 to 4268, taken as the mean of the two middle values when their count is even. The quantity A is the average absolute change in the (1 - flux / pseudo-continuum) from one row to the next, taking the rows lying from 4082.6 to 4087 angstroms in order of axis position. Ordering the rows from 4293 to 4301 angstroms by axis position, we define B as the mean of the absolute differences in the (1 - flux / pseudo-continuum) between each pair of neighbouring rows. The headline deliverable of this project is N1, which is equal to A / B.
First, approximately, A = 0.028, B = 0.046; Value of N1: 0.6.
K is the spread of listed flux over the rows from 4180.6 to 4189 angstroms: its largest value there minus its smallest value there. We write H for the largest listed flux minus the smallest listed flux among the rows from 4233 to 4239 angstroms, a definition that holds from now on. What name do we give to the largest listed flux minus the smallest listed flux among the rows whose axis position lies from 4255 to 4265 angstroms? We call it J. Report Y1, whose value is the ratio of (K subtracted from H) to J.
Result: -0.3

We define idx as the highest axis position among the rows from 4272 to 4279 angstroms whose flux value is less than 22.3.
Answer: 4276.46 angstroms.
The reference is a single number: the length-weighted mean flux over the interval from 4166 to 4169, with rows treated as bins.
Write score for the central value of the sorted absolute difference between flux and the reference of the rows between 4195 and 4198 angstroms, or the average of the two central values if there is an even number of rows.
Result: 0.6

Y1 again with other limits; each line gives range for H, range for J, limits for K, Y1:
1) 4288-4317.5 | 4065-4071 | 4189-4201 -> 0.6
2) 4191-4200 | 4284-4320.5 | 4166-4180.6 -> 0.2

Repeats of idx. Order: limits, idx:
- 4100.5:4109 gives 4108.51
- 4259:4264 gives 4261.71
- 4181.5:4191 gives 4190.68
